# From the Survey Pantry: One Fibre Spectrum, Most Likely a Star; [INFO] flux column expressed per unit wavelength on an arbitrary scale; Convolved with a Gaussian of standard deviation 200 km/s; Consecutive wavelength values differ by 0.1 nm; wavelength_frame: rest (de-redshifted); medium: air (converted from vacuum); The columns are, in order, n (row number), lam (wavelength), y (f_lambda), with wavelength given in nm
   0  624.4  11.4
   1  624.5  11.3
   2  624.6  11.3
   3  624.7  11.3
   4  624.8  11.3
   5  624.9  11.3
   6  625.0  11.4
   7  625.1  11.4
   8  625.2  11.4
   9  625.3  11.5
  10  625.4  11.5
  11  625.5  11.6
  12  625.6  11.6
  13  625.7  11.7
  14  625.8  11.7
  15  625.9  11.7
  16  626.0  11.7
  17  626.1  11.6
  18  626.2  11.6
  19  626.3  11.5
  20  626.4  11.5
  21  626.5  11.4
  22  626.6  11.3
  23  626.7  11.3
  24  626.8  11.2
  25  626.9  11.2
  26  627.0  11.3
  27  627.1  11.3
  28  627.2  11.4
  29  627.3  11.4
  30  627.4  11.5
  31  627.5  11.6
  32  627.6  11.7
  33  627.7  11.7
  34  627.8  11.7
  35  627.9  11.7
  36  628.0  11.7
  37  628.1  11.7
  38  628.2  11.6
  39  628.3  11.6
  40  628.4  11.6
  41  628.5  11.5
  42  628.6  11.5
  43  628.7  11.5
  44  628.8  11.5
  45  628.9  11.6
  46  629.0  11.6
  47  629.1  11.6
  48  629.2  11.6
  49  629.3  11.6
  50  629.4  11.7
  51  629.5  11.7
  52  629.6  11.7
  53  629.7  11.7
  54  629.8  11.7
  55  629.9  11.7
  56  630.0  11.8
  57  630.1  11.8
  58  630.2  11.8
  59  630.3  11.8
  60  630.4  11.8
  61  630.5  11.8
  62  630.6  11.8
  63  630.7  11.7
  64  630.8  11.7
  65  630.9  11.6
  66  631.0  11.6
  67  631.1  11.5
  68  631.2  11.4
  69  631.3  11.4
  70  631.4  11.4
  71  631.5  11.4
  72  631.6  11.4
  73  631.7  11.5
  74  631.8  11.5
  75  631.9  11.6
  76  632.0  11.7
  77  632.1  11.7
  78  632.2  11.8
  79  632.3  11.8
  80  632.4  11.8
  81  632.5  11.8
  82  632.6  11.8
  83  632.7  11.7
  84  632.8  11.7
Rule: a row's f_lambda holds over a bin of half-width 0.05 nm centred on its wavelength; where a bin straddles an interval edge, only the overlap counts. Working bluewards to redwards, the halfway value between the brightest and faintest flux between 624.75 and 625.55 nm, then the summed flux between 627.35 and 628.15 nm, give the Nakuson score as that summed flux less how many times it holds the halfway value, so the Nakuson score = 85.2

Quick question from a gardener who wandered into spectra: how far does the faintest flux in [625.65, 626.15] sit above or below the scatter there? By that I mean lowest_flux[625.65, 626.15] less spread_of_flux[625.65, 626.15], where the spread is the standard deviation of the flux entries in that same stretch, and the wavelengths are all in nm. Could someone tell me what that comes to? 11.6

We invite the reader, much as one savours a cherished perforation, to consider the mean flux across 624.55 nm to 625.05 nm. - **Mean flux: 11.32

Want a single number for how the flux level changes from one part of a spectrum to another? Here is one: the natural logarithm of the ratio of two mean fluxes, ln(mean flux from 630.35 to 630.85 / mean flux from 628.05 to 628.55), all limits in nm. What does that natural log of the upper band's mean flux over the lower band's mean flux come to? 0.014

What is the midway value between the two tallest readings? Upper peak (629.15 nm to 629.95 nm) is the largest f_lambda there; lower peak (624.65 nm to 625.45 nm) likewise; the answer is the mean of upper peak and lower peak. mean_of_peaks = 11.6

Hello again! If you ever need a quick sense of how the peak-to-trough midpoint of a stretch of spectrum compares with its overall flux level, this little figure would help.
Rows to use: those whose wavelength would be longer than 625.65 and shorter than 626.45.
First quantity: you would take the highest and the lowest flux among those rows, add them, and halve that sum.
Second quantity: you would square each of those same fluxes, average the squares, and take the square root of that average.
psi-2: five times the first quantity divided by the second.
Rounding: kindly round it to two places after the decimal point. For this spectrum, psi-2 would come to 4.99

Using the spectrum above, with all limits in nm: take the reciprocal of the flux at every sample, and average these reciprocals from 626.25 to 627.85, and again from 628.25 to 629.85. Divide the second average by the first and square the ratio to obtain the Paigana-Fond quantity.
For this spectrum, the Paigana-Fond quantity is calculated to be 0.971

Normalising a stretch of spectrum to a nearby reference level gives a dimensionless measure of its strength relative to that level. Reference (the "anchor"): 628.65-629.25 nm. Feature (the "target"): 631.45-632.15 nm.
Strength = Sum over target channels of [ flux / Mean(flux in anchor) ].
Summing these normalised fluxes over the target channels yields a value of 6.99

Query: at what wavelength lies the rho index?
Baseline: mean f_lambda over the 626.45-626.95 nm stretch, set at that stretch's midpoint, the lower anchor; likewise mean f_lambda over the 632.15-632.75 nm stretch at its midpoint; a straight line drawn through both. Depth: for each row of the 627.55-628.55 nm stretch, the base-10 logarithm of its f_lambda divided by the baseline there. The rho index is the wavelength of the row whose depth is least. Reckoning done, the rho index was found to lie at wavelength 628.5 nm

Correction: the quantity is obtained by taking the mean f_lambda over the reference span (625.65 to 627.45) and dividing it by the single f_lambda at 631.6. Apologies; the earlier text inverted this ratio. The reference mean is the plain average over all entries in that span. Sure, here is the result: 1.01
